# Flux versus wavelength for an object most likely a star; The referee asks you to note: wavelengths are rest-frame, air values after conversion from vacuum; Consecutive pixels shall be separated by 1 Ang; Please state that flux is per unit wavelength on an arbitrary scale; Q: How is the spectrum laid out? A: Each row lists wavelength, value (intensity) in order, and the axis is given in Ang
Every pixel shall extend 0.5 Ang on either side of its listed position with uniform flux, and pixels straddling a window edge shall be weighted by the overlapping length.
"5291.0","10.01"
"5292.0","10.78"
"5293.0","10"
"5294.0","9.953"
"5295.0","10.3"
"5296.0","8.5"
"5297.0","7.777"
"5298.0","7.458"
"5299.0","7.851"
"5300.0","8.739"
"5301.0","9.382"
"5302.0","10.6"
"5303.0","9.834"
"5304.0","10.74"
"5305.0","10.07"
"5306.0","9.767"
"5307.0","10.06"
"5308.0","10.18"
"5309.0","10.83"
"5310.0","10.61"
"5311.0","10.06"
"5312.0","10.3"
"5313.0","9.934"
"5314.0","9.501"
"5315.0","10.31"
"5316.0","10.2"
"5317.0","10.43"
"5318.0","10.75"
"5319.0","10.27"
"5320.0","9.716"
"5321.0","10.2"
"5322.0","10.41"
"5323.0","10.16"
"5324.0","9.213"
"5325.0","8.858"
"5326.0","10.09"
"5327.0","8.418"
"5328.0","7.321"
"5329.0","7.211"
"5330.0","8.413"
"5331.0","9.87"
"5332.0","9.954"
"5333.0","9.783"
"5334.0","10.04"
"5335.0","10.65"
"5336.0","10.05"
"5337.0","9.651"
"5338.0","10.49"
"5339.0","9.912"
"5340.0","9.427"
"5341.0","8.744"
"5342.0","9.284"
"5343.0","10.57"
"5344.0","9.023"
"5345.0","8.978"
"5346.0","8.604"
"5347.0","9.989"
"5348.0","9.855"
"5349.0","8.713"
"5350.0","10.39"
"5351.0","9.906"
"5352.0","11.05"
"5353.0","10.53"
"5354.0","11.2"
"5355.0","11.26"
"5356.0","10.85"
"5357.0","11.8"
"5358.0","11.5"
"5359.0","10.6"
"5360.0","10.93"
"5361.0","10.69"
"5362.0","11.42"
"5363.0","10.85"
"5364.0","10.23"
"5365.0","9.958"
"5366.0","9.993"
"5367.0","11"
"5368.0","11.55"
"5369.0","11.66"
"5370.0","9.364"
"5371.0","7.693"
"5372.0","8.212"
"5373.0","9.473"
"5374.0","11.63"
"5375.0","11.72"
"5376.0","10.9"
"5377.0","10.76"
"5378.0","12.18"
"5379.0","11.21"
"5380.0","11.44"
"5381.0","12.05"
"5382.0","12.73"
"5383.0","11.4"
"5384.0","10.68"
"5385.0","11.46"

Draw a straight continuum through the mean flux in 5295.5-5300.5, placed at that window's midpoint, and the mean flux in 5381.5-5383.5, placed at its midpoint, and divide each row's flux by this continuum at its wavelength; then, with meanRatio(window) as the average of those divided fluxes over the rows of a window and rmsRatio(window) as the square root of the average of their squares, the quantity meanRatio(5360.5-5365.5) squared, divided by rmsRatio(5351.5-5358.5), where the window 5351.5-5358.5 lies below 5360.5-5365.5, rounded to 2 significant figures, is 0.88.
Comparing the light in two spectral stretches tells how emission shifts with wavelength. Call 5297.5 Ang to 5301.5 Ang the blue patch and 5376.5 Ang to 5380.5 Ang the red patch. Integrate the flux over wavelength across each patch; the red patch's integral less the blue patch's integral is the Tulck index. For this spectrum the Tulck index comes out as 12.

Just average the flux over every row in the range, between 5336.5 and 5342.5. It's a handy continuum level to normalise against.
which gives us 9.6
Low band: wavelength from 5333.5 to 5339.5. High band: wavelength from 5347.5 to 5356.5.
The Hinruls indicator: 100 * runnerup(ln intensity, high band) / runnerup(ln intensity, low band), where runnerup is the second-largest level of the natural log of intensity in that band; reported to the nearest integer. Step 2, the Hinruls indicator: 103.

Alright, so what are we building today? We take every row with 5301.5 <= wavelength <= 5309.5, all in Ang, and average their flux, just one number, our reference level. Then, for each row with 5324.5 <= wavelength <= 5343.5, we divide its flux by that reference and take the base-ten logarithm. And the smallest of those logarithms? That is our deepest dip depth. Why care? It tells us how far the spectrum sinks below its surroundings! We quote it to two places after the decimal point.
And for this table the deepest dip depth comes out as -0.15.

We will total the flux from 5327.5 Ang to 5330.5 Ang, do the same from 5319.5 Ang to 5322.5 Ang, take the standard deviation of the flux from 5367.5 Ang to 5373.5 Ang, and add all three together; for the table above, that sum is 55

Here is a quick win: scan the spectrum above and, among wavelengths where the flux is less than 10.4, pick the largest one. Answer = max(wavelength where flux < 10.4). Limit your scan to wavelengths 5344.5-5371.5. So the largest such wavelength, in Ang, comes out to 5371.0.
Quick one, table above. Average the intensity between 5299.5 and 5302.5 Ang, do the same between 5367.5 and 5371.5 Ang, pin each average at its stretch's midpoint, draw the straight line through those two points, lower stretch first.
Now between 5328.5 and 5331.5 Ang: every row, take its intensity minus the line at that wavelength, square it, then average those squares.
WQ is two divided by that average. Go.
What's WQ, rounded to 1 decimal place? 0.7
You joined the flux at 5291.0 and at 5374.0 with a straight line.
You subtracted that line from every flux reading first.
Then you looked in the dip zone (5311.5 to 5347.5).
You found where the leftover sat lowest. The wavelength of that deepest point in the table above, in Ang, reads 5329.0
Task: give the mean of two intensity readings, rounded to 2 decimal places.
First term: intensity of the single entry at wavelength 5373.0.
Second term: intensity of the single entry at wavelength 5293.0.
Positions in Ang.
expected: 9.74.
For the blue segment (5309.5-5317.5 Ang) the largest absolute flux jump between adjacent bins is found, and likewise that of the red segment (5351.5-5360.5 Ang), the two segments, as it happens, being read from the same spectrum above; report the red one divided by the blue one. 1.2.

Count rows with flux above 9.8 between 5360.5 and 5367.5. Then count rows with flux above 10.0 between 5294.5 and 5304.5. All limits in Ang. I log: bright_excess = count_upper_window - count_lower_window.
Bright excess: 4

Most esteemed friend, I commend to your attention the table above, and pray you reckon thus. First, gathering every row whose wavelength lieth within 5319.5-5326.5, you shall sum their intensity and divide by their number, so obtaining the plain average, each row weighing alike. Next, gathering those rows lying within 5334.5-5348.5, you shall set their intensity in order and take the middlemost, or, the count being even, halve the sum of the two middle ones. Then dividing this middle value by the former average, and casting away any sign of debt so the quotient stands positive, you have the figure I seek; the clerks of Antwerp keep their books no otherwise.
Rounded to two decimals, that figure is 0.99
